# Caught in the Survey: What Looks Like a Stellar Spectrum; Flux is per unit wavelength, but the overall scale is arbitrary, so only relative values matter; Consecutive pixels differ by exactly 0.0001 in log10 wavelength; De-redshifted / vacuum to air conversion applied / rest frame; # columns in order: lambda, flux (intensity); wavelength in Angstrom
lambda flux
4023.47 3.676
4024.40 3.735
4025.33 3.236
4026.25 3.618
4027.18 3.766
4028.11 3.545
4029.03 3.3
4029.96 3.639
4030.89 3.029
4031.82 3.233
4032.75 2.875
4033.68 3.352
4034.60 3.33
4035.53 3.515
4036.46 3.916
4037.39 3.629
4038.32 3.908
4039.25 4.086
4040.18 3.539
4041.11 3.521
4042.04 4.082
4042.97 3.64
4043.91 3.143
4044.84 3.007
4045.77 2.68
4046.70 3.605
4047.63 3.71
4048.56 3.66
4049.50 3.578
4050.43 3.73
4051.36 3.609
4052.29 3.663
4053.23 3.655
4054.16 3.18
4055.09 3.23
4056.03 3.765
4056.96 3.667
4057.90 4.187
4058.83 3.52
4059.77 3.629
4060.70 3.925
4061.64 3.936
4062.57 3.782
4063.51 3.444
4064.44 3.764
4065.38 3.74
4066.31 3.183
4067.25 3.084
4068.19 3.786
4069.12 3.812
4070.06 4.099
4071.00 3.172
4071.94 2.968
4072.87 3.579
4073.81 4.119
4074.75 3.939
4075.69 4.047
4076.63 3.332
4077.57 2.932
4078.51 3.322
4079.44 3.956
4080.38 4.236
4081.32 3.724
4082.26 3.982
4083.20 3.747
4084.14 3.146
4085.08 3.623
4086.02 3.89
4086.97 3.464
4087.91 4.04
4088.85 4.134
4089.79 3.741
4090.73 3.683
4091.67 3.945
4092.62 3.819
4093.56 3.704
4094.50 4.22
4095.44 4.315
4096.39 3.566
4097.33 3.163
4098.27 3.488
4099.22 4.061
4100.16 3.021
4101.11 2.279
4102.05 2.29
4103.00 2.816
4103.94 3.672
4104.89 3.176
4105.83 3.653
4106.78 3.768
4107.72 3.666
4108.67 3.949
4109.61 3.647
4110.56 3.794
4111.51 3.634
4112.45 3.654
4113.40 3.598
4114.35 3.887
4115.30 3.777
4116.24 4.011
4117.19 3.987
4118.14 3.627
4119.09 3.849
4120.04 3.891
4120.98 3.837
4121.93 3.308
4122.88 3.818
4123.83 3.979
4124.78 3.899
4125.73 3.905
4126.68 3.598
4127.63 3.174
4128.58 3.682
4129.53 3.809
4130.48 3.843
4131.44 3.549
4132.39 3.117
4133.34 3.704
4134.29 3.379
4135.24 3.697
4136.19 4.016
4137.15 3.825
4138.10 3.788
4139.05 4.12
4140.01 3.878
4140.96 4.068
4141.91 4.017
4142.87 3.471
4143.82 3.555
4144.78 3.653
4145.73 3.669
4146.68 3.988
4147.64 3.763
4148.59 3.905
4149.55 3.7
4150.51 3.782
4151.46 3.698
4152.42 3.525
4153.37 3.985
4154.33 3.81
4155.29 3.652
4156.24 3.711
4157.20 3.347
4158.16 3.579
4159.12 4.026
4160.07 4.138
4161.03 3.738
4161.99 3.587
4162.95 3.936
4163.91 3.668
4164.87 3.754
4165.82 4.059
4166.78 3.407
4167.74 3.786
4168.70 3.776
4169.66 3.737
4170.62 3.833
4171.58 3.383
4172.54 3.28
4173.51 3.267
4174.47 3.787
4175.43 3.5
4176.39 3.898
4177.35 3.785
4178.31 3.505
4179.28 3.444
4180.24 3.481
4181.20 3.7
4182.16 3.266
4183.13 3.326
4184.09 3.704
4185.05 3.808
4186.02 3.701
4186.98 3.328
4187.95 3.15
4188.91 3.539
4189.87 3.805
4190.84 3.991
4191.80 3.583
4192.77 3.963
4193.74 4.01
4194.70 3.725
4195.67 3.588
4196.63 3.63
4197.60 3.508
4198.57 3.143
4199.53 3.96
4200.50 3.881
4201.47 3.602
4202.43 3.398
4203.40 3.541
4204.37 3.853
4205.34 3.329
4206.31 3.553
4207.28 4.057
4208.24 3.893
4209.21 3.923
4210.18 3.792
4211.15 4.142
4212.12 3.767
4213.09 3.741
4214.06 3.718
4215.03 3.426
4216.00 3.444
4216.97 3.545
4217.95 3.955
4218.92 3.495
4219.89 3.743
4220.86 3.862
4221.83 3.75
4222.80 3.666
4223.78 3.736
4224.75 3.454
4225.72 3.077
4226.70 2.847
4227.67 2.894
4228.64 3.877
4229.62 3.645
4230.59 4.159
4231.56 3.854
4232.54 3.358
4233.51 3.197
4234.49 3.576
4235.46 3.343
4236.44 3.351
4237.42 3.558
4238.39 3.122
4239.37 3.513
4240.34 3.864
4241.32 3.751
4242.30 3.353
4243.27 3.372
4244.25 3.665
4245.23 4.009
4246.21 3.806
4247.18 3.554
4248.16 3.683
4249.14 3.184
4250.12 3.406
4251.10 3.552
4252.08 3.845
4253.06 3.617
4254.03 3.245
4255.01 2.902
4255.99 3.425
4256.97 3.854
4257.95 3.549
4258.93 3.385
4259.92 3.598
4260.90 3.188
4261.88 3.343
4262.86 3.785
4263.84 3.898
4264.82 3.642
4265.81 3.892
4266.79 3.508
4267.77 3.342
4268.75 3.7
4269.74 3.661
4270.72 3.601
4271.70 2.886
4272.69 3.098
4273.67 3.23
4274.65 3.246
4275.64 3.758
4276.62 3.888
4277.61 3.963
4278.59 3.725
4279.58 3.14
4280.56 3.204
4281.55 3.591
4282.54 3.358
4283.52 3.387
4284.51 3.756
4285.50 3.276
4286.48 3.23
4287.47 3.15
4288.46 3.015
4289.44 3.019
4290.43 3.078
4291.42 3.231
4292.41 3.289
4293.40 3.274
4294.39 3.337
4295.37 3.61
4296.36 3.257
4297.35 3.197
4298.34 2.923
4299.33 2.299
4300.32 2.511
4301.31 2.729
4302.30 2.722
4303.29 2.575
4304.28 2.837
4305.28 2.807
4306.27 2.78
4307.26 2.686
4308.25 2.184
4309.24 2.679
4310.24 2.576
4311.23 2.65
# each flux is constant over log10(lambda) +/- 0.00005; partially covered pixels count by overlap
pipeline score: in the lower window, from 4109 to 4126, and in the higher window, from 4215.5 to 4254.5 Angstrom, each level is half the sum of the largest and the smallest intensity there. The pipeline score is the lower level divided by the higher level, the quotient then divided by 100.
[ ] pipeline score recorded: 0.0104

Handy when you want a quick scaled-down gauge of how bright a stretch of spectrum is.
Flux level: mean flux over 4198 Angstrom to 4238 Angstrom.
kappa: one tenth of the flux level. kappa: 0.361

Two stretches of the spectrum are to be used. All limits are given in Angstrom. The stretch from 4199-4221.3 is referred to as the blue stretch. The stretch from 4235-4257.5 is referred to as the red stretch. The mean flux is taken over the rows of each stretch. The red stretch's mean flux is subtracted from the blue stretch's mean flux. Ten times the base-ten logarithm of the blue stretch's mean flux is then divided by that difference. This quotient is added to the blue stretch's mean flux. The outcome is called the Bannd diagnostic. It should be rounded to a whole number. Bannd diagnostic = 32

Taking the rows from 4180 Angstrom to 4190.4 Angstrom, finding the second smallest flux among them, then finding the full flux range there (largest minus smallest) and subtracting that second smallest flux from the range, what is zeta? -2.6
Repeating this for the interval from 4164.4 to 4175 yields -2.5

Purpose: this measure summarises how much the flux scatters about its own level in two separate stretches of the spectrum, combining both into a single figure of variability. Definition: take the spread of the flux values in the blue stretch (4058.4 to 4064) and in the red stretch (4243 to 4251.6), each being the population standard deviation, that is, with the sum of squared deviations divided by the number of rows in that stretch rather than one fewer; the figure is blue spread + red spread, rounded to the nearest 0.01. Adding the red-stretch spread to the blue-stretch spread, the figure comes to 0.42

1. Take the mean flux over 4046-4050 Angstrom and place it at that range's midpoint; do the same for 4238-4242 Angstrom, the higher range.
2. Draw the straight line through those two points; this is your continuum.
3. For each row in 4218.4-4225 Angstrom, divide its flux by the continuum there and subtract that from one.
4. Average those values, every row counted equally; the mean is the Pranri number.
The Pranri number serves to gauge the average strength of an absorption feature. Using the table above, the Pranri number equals -0.03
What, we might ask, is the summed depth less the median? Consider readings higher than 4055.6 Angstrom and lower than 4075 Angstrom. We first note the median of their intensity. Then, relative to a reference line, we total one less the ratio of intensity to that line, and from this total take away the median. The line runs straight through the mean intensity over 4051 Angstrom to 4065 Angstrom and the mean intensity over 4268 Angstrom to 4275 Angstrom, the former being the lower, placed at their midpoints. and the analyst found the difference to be -3.87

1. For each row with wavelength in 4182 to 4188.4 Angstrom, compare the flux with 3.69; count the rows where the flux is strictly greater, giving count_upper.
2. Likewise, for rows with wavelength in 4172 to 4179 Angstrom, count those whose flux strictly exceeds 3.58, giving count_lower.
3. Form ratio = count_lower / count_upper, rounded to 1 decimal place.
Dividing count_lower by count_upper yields 1.0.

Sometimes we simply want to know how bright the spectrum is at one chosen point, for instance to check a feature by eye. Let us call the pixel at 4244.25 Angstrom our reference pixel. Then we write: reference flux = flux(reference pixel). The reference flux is 3.665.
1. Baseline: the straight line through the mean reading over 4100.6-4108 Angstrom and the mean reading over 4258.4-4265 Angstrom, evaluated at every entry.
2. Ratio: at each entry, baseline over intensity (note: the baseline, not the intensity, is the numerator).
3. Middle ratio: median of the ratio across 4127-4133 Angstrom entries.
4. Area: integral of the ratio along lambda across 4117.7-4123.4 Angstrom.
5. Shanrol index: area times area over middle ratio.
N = 27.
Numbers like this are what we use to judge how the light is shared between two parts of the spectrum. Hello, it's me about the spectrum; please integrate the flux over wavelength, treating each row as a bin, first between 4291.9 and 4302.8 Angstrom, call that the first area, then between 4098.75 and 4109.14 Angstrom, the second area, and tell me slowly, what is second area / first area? 1.05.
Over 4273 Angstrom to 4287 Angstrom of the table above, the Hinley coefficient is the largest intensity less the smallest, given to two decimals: 0.82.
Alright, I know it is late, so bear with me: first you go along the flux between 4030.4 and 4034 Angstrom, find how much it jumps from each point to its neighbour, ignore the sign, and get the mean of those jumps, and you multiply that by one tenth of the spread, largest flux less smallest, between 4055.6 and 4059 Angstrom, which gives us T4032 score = 0.023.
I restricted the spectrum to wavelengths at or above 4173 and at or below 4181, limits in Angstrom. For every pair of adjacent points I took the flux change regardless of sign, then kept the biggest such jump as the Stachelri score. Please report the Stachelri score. 0.52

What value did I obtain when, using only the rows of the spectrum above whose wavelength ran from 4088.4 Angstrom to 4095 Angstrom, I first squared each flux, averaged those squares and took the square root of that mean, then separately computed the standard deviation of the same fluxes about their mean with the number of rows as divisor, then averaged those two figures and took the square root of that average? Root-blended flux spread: 1.43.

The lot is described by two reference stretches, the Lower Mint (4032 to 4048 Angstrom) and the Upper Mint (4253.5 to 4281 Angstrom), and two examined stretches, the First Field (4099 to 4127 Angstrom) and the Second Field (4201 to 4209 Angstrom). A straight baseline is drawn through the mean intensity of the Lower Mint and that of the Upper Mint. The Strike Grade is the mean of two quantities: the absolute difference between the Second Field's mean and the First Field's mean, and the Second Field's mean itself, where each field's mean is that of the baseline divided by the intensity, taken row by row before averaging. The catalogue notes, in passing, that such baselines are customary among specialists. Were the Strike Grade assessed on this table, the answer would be 0.496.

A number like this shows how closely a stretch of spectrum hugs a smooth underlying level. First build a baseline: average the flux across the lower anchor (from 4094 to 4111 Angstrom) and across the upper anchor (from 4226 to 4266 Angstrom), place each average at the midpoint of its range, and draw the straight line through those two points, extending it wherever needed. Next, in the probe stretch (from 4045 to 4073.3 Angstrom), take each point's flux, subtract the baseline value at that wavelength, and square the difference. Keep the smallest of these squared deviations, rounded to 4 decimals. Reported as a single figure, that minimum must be 0.0003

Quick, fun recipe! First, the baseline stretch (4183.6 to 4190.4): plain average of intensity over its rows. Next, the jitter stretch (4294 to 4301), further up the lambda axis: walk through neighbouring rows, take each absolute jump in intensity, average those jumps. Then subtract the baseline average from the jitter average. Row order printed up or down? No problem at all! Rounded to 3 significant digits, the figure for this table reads -3.28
